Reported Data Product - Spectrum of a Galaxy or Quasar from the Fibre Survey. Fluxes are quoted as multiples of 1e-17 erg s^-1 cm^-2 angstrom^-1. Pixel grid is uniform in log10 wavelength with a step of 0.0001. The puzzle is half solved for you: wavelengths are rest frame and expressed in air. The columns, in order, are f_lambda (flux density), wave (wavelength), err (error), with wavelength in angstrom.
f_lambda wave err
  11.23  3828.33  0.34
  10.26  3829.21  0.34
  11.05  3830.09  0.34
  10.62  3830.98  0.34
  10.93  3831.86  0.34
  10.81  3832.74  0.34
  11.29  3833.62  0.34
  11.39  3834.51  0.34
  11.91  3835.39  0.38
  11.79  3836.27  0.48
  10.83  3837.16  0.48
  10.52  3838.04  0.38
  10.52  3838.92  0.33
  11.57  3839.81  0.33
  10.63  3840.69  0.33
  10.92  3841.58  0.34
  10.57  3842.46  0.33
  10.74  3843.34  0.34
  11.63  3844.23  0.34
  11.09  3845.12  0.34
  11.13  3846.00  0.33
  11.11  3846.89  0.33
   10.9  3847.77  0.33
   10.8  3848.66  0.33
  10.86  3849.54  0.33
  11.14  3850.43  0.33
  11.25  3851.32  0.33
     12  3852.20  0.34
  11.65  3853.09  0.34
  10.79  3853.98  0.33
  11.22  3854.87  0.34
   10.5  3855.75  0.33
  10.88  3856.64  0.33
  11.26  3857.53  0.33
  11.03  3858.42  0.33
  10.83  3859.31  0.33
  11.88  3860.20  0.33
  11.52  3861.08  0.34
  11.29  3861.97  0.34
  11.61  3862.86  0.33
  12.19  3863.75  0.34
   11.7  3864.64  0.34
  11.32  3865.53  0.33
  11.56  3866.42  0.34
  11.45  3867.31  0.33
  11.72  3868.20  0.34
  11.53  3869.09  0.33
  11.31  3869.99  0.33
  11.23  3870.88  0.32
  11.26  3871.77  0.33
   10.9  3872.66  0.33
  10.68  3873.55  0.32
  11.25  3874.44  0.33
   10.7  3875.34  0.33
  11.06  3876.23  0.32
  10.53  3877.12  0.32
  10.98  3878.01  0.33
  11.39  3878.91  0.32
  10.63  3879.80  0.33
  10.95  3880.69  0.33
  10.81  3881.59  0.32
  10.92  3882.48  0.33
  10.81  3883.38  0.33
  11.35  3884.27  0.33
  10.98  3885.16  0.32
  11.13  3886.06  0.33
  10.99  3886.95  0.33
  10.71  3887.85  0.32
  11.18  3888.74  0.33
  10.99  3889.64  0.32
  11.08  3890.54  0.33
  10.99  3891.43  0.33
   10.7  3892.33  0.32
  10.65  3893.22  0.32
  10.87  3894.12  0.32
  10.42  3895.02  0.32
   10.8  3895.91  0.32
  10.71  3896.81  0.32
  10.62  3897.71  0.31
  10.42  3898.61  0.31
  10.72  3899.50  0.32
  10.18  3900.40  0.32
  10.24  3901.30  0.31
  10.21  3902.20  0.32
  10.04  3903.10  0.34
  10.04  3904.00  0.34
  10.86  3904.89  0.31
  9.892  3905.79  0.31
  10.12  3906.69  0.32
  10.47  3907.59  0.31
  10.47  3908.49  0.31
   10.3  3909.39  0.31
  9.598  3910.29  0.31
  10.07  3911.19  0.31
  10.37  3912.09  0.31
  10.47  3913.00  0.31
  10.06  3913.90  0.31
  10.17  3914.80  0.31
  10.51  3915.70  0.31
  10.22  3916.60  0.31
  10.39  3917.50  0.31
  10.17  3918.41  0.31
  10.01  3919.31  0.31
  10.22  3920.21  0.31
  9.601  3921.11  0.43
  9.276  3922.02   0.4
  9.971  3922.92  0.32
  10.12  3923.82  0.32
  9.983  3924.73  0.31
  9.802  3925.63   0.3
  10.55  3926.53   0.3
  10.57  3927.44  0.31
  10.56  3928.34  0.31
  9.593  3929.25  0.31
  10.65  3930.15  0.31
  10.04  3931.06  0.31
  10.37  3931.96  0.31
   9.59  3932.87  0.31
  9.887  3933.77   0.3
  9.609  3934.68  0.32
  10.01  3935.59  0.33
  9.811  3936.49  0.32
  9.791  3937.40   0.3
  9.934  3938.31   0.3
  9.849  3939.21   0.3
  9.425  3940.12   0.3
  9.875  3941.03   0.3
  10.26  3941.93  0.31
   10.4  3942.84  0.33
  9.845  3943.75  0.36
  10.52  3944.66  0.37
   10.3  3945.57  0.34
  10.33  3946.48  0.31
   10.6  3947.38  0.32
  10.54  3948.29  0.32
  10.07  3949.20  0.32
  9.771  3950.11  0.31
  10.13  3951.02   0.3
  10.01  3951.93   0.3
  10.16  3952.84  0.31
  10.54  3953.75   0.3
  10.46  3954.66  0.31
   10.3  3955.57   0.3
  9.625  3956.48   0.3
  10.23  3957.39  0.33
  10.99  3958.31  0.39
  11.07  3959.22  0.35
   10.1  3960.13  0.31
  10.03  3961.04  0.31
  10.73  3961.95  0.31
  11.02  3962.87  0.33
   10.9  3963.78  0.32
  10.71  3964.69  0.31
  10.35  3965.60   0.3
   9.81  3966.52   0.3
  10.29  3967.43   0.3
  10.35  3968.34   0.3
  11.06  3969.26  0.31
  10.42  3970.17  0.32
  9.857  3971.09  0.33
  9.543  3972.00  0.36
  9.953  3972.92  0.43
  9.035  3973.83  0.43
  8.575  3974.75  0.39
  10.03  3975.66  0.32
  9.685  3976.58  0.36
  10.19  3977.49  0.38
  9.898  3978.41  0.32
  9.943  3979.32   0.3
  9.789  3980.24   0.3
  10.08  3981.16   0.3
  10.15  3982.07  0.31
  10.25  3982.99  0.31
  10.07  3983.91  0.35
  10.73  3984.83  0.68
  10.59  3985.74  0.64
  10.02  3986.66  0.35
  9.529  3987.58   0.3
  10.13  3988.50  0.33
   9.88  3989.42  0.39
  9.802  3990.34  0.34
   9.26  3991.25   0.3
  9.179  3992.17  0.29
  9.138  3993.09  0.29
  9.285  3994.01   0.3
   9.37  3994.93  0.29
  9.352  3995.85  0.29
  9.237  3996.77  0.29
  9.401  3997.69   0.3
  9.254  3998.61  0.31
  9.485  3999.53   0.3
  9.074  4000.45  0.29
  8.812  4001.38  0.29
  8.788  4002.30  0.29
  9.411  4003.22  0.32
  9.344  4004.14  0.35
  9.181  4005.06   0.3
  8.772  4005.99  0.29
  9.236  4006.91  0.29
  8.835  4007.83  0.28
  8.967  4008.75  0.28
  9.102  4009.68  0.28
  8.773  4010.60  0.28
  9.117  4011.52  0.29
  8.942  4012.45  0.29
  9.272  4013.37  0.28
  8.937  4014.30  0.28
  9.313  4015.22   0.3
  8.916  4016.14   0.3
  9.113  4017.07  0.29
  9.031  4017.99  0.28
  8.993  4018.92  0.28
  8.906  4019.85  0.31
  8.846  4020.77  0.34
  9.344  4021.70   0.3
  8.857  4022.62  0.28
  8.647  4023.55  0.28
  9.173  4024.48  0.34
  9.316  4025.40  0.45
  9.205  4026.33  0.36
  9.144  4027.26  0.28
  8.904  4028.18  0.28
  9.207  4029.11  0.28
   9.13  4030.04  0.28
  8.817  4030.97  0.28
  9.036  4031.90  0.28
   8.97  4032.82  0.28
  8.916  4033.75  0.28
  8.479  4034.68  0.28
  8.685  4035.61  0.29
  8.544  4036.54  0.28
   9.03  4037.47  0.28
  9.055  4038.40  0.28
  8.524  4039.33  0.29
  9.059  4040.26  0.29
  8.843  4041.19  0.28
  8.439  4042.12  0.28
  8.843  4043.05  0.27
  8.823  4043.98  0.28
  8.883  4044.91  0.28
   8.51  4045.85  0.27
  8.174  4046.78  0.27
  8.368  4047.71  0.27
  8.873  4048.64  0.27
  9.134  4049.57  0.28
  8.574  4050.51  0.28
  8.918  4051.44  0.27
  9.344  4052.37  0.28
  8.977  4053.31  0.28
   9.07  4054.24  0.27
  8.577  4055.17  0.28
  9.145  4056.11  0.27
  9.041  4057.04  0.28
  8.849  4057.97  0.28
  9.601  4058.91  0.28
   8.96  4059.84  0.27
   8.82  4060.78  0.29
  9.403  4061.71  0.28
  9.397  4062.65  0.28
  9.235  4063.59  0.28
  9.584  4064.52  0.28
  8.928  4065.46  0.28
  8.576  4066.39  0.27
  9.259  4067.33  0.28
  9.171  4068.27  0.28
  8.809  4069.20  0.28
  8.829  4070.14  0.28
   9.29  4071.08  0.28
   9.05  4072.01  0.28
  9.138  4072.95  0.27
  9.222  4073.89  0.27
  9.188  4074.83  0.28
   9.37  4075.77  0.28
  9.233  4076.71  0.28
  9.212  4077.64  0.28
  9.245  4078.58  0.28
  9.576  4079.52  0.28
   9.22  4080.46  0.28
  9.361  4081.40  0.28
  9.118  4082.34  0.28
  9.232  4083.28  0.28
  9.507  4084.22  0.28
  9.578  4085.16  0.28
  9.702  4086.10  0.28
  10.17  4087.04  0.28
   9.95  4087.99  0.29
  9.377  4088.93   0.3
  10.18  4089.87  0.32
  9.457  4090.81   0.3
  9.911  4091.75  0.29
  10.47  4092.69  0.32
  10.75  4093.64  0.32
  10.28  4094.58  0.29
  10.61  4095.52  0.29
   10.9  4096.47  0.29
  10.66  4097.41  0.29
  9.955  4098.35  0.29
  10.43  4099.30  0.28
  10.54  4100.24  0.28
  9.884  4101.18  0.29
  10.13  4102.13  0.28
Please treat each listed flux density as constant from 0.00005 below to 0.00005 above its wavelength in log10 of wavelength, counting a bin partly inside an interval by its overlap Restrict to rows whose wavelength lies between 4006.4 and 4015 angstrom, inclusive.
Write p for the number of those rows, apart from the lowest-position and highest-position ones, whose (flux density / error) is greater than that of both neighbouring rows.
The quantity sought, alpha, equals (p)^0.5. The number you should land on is 1.7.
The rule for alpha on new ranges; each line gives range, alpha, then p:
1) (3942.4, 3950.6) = 1.0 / 1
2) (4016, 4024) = 1.4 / 2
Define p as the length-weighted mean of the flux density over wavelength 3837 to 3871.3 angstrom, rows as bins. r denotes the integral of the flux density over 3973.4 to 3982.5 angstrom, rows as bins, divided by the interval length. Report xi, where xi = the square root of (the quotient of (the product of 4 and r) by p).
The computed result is 1.87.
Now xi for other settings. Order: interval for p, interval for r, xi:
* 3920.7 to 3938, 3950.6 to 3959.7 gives 2.04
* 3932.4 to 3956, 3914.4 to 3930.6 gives 2.01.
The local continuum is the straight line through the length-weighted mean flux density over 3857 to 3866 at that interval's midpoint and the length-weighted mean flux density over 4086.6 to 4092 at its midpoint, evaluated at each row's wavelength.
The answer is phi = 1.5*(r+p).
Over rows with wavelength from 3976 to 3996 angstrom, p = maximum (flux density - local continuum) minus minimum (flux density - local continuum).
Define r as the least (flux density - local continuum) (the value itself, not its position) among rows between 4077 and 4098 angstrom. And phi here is 1.2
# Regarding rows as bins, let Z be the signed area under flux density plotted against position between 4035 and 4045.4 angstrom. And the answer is 91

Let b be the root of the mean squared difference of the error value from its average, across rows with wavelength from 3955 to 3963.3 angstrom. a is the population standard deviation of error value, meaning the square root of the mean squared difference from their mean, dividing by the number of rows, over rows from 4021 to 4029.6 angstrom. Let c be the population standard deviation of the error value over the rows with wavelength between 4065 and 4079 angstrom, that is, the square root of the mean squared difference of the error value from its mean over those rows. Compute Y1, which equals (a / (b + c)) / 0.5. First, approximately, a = 0.055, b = 0.028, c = 0.004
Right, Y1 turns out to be 3.5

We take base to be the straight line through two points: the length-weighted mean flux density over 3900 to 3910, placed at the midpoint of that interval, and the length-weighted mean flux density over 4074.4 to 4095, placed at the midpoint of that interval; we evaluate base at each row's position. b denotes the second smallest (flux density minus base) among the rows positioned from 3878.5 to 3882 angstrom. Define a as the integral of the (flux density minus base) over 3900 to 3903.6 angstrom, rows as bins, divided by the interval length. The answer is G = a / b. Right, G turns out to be -0.2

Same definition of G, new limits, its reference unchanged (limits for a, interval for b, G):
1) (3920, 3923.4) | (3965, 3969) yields -1.8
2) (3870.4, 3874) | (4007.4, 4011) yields -0.6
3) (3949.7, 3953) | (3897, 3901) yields -0.6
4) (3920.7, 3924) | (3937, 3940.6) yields 1.4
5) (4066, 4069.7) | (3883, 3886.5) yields -1.1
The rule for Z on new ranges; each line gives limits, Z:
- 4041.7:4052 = 90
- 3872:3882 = 109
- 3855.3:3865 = 110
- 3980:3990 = 101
